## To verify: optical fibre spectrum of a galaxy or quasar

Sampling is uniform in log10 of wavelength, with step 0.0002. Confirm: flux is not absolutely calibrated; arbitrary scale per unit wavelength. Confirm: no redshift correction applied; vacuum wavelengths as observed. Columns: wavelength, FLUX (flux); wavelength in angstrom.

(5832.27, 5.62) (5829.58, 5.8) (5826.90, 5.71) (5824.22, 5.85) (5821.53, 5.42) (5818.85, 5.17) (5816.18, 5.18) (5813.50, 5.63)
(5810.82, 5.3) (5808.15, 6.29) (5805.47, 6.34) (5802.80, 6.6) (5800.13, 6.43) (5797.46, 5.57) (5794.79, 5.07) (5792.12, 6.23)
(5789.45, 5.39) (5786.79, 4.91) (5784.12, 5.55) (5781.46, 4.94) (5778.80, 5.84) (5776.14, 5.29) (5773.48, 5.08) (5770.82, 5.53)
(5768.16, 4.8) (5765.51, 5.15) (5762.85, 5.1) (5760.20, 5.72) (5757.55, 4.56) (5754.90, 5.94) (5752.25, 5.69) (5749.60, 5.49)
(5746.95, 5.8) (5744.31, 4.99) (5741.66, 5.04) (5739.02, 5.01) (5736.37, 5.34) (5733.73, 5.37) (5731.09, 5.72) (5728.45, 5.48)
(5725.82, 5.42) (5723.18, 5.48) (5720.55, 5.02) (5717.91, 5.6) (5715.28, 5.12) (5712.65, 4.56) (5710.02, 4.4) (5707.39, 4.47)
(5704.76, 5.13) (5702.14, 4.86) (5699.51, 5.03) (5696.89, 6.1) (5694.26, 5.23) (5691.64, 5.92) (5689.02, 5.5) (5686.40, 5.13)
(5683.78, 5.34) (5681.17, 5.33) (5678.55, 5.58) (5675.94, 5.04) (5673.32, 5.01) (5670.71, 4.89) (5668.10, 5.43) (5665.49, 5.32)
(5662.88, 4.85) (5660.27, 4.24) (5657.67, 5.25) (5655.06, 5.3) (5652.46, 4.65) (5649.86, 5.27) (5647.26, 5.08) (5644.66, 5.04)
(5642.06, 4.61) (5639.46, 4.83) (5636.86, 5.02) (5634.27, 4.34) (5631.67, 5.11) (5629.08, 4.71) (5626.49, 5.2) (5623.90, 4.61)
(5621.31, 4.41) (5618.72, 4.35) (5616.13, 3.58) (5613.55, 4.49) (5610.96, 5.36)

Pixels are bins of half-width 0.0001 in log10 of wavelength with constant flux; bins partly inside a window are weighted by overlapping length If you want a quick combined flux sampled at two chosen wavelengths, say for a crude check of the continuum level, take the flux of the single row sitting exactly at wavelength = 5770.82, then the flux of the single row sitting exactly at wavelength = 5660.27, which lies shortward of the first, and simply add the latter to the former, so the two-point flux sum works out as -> 9.77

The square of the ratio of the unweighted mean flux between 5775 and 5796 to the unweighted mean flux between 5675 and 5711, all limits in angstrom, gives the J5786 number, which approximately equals 1.07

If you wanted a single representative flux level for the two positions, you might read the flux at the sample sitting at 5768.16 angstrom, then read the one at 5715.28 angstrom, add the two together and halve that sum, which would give 4.96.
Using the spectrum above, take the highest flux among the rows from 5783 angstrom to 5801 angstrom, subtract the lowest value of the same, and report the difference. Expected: 1.52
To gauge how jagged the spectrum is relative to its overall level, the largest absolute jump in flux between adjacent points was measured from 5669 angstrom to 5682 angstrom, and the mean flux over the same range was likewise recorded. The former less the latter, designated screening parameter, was -4.63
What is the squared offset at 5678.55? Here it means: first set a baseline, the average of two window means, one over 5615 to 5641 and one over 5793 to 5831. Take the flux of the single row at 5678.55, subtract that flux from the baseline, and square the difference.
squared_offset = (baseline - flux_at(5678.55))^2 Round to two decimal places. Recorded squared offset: 0.16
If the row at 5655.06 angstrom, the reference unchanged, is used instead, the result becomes 0.01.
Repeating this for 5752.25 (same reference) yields 0.26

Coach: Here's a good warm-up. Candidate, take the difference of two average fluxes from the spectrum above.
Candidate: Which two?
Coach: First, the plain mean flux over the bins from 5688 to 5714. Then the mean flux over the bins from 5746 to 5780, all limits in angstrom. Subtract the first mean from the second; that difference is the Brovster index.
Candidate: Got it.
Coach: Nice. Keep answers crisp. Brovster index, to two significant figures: 0.26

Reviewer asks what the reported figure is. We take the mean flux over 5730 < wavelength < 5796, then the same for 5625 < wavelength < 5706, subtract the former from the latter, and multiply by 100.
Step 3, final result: -23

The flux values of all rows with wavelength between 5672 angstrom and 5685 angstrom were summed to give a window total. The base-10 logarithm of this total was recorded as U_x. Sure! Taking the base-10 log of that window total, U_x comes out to 1.42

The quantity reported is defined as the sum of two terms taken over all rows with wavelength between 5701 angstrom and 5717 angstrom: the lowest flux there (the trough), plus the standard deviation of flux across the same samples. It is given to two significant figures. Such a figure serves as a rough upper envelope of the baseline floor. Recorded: 4.7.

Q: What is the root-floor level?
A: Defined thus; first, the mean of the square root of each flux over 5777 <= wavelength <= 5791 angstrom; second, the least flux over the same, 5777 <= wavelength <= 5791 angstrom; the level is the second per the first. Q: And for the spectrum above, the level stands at 2.13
